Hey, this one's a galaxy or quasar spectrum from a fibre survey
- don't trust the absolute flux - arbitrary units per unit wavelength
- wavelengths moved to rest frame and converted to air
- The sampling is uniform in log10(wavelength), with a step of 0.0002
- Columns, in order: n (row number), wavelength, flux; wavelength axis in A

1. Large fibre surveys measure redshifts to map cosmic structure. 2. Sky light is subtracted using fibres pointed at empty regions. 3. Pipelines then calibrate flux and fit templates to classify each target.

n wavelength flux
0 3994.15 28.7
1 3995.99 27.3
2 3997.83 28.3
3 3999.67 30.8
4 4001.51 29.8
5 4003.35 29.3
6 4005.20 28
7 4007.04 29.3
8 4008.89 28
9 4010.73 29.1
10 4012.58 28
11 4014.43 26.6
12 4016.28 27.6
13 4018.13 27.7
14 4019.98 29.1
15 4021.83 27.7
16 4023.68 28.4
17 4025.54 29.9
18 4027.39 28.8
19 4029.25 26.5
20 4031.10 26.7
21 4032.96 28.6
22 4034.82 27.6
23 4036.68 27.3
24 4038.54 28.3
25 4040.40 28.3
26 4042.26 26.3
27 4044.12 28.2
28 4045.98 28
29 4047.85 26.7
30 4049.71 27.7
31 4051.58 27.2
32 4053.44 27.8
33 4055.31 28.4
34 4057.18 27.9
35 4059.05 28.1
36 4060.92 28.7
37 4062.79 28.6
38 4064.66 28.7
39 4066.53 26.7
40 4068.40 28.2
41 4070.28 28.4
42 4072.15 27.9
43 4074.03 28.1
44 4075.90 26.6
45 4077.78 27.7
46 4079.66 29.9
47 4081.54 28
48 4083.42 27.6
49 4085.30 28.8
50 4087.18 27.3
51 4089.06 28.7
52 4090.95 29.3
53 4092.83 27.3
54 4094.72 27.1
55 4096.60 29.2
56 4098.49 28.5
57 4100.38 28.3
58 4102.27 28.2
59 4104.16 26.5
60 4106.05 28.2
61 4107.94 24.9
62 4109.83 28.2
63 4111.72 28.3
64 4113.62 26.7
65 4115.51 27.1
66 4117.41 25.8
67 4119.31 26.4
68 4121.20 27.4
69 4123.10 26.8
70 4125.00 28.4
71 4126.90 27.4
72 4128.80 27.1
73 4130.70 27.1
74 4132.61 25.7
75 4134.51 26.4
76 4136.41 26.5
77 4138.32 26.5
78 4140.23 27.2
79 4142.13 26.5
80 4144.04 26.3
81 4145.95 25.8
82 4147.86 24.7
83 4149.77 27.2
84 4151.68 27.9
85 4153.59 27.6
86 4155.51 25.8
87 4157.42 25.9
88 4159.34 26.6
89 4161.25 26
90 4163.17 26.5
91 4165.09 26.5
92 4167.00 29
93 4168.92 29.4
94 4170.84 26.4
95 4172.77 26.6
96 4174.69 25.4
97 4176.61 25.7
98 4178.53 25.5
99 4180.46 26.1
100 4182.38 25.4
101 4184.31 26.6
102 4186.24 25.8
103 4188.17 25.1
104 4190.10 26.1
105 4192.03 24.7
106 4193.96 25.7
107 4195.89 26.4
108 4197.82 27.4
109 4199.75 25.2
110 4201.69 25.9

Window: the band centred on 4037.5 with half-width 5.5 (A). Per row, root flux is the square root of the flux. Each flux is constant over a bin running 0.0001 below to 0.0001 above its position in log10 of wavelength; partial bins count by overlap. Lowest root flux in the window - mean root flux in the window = -0.14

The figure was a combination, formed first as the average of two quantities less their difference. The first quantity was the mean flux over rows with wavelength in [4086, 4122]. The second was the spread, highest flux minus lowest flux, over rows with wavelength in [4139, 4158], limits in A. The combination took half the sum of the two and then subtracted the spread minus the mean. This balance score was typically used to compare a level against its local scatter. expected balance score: 39.7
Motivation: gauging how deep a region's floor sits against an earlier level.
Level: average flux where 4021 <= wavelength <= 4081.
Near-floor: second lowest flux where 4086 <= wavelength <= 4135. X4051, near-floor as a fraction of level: 0.920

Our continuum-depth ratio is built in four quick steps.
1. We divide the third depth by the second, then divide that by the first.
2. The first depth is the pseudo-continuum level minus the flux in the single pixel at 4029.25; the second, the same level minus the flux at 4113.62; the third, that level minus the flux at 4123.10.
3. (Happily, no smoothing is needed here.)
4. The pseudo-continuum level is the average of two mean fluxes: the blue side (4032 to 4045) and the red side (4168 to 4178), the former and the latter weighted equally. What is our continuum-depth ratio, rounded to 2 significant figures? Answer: 1.1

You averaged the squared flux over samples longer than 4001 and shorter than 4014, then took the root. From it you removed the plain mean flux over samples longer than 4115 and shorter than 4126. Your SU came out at 1.8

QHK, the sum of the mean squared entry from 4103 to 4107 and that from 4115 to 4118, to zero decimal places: 1449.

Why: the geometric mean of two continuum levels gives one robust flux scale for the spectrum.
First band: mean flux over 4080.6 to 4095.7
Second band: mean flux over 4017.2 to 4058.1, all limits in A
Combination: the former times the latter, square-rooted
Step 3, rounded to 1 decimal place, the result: 27.9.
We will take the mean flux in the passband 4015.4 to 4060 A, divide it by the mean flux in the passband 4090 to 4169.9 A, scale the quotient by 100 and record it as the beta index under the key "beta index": 103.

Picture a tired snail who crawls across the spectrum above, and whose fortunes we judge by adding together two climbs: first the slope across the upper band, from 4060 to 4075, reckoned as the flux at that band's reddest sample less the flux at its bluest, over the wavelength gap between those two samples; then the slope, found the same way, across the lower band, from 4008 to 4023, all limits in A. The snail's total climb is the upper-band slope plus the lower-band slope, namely -0.07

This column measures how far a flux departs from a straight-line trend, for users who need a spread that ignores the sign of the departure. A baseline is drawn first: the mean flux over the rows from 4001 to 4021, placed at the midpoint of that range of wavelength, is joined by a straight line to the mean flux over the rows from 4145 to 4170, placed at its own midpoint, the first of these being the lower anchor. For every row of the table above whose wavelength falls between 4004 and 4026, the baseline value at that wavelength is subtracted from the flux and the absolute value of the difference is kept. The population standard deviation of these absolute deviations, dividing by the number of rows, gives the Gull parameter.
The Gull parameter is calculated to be 0.47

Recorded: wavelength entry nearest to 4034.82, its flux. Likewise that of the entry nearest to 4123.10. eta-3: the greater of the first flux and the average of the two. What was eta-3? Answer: 27.6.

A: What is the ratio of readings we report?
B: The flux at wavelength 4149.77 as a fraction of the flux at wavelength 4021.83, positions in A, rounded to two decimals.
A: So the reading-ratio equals 0.98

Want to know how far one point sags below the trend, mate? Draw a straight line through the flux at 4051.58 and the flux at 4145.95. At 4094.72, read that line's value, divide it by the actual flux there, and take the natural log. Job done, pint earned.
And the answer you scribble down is -0.020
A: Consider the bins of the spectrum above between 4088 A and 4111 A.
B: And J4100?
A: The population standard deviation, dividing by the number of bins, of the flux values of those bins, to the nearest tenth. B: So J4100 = 1.2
